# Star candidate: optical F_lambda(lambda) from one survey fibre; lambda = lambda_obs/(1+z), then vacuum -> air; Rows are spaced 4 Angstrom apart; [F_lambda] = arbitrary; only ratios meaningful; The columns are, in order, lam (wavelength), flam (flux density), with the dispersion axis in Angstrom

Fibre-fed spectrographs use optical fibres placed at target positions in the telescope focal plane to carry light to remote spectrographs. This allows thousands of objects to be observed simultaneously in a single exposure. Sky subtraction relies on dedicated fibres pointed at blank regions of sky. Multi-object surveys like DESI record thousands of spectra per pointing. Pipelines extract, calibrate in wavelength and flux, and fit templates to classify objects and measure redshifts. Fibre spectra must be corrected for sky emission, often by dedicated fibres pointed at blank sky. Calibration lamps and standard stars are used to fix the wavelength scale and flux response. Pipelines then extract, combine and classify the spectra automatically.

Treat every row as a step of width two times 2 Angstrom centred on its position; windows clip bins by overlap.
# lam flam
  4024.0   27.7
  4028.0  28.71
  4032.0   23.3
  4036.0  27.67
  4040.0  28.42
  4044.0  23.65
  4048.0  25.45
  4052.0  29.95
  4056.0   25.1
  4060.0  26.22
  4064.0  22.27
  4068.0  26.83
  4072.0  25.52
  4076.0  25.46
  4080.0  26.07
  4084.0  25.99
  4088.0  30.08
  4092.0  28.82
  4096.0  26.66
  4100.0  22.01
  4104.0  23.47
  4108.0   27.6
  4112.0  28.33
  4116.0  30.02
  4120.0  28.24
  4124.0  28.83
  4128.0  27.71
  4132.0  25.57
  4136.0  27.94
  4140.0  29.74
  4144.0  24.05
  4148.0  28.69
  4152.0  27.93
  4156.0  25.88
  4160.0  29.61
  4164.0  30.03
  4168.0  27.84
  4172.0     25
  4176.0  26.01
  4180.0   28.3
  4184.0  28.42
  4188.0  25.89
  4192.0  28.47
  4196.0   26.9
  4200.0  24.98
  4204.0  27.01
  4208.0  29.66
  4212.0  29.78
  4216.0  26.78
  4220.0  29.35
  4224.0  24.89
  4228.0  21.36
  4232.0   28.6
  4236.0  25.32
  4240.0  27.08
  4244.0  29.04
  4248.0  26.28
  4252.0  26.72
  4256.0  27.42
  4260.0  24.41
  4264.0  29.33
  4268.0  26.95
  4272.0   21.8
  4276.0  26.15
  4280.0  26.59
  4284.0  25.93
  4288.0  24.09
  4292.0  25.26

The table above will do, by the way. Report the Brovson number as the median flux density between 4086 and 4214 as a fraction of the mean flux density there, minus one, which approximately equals 0.016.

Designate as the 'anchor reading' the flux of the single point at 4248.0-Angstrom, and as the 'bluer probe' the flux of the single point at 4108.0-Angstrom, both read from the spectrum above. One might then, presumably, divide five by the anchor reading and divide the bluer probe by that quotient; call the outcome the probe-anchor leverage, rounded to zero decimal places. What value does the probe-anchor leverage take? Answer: 145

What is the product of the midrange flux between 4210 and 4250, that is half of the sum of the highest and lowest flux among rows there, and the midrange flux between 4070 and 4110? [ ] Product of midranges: 666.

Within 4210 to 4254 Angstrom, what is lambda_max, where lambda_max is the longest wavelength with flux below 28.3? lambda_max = 4252.0 Angstrom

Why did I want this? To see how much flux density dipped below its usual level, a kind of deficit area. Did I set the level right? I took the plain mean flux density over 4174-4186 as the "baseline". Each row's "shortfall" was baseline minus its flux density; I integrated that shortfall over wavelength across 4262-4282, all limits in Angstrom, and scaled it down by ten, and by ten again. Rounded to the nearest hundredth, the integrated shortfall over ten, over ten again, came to 0.28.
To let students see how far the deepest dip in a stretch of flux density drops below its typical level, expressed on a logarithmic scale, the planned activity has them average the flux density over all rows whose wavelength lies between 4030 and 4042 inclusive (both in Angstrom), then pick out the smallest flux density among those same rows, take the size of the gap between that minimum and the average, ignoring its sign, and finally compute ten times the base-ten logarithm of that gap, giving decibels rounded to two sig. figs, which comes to 5.0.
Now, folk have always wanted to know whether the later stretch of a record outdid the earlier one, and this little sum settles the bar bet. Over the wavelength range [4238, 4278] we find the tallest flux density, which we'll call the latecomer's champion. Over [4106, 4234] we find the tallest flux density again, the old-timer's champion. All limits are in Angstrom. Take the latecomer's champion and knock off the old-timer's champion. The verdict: -0.70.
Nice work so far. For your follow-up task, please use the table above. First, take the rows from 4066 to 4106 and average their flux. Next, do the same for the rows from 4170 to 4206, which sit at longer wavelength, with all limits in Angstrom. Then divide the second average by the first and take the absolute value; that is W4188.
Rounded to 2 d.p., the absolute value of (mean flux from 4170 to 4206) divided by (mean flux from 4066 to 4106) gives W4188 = 1.03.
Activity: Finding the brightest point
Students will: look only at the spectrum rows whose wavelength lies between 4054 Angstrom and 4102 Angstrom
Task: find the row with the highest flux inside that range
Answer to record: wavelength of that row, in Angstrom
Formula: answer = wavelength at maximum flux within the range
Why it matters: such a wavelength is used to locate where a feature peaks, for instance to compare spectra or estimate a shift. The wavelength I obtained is 4088.0 Angstrom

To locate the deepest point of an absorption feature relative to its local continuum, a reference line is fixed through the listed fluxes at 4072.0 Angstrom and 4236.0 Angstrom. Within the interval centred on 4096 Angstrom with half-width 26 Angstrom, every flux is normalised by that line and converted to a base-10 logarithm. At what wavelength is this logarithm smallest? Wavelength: 4100.0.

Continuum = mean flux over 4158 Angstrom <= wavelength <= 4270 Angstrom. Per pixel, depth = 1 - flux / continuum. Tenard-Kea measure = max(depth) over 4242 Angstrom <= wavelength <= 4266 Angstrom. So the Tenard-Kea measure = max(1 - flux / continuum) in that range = 0.10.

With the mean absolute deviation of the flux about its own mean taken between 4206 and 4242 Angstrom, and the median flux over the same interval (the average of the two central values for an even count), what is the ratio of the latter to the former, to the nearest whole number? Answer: 13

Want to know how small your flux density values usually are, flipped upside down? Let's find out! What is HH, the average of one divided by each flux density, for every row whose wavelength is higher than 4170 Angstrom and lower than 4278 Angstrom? 0.0377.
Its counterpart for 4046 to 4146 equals 0.0377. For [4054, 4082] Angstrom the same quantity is 0.0396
